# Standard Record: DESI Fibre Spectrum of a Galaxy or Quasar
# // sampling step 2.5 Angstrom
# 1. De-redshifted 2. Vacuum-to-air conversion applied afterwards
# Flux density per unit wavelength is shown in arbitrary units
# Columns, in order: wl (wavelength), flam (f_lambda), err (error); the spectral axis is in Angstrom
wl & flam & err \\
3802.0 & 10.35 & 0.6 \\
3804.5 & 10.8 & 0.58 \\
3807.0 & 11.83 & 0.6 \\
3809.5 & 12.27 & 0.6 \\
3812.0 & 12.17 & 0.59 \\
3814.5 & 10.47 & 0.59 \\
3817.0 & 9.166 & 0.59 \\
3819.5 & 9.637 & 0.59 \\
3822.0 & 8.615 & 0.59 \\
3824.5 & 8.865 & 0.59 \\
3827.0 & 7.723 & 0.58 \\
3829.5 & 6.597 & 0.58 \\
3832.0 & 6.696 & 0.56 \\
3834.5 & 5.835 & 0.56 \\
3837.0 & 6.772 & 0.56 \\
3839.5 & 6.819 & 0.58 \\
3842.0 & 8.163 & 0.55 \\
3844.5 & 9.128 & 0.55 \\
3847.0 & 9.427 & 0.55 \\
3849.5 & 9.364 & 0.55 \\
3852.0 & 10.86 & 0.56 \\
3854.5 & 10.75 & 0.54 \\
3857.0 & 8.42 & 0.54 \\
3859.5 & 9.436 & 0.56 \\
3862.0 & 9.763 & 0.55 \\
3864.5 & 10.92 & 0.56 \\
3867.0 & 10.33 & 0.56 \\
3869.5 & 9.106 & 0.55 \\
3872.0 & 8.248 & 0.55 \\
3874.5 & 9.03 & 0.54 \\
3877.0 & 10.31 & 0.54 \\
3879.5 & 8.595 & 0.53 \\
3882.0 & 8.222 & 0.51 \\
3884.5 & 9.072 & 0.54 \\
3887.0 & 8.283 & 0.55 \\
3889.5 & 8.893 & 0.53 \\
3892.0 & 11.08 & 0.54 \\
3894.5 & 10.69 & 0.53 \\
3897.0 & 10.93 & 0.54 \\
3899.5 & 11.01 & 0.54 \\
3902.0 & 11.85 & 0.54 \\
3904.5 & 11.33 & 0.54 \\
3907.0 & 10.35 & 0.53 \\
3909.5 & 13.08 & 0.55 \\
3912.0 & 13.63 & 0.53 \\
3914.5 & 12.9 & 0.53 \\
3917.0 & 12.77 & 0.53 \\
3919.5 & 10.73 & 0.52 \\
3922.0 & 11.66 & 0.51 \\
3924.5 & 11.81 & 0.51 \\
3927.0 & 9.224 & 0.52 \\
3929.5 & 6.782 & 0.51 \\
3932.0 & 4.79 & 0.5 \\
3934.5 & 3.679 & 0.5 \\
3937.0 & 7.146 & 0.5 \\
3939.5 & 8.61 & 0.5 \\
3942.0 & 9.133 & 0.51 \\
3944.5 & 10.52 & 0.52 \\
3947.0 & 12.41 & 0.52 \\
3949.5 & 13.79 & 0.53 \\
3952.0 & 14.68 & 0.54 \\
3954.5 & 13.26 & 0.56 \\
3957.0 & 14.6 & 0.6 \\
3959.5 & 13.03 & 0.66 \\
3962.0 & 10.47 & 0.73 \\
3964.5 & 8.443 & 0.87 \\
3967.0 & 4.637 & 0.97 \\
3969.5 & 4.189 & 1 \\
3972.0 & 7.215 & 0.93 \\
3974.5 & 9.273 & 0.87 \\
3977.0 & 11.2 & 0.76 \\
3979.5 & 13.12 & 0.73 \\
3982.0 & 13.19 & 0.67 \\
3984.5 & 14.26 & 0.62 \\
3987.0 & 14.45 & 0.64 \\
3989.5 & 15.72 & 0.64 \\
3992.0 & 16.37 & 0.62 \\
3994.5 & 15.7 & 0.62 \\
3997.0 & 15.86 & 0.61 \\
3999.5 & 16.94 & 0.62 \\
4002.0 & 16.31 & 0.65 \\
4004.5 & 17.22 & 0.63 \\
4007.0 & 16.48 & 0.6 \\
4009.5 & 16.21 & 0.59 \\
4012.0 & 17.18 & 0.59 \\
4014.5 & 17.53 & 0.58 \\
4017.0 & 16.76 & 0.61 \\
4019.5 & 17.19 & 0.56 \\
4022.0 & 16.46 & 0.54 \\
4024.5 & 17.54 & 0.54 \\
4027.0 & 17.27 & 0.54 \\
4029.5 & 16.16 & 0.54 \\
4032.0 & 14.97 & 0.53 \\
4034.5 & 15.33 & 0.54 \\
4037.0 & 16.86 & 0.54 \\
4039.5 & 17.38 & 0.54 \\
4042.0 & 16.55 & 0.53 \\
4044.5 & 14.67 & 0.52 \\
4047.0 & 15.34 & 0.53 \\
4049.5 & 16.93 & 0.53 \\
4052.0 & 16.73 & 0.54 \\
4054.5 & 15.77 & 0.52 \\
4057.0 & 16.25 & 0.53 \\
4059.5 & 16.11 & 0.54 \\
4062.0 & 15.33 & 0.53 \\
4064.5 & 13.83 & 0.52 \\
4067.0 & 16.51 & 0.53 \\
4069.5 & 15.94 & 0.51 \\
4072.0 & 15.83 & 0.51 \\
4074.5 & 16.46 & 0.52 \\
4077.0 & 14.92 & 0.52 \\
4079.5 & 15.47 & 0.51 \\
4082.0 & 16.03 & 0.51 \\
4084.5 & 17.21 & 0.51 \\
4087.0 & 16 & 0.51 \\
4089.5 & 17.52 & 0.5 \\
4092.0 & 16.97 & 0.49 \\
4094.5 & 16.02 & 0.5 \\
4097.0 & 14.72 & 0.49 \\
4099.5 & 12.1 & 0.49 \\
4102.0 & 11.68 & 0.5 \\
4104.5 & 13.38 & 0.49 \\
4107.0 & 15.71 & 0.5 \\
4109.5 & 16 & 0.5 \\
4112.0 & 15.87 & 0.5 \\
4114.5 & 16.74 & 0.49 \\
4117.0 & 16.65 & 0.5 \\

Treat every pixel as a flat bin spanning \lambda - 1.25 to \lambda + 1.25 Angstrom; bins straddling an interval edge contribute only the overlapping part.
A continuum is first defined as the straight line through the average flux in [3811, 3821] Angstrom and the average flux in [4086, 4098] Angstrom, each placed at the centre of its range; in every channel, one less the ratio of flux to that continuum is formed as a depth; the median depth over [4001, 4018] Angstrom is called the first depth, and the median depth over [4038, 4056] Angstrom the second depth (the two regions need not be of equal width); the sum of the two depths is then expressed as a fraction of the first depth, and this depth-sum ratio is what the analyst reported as 1.6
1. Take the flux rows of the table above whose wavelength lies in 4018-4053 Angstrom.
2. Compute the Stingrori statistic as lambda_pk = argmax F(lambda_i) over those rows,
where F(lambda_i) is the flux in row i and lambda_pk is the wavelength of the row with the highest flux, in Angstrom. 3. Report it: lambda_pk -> 4024.5 Angstrom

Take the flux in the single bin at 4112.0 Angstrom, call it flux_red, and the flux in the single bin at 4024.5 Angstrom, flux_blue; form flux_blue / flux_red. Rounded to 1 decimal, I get 1.1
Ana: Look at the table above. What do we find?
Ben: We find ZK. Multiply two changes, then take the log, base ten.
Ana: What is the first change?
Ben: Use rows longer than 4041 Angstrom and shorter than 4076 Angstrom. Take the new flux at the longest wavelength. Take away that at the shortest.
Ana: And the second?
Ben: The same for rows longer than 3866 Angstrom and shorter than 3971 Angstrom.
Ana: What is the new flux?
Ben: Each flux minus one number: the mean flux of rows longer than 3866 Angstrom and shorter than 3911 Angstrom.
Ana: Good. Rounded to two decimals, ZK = -0.26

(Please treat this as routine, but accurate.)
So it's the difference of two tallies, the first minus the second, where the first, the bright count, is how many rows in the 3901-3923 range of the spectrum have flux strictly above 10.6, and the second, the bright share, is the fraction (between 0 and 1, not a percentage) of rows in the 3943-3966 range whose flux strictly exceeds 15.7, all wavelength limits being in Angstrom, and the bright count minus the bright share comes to 8.0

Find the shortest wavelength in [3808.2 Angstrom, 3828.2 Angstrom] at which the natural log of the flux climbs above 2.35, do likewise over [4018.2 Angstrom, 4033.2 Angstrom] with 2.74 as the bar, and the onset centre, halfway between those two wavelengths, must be 3914.5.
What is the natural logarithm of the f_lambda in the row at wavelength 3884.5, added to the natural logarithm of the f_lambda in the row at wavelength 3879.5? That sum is 4.4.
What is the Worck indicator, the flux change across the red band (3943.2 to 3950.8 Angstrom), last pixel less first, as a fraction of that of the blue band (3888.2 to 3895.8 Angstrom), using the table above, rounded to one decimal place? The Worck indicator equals 1.8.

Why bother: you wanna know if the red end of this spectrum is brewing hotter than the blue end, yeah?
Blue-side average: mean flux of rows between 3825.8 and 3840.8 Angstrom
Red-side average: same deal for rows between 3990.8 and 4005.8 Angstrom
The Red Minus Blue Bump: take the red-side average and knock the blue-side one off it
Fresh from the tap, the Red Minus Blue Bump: 10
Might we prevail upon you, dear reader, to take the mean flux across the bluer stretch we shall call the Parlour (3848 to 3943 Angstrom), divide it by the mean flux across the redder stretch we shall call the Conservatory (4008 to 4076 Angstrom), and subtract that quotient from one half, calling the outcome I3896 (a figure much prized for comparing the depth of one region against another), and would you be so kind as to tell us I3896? -0.10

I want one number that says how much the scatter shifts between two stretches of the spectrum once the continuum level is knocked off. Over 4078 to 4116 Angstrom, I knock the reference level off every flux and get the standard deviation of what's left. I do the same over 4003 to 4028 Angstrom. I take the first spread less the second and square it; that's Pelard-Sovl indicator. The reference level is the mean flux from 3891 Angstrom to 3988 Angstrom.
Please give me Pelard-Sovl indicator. 2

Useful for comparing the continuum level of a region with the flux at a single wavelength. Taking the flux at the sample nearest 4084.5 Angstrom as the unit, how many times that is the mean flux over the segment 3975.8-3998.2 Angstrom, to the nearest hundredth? 0.84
